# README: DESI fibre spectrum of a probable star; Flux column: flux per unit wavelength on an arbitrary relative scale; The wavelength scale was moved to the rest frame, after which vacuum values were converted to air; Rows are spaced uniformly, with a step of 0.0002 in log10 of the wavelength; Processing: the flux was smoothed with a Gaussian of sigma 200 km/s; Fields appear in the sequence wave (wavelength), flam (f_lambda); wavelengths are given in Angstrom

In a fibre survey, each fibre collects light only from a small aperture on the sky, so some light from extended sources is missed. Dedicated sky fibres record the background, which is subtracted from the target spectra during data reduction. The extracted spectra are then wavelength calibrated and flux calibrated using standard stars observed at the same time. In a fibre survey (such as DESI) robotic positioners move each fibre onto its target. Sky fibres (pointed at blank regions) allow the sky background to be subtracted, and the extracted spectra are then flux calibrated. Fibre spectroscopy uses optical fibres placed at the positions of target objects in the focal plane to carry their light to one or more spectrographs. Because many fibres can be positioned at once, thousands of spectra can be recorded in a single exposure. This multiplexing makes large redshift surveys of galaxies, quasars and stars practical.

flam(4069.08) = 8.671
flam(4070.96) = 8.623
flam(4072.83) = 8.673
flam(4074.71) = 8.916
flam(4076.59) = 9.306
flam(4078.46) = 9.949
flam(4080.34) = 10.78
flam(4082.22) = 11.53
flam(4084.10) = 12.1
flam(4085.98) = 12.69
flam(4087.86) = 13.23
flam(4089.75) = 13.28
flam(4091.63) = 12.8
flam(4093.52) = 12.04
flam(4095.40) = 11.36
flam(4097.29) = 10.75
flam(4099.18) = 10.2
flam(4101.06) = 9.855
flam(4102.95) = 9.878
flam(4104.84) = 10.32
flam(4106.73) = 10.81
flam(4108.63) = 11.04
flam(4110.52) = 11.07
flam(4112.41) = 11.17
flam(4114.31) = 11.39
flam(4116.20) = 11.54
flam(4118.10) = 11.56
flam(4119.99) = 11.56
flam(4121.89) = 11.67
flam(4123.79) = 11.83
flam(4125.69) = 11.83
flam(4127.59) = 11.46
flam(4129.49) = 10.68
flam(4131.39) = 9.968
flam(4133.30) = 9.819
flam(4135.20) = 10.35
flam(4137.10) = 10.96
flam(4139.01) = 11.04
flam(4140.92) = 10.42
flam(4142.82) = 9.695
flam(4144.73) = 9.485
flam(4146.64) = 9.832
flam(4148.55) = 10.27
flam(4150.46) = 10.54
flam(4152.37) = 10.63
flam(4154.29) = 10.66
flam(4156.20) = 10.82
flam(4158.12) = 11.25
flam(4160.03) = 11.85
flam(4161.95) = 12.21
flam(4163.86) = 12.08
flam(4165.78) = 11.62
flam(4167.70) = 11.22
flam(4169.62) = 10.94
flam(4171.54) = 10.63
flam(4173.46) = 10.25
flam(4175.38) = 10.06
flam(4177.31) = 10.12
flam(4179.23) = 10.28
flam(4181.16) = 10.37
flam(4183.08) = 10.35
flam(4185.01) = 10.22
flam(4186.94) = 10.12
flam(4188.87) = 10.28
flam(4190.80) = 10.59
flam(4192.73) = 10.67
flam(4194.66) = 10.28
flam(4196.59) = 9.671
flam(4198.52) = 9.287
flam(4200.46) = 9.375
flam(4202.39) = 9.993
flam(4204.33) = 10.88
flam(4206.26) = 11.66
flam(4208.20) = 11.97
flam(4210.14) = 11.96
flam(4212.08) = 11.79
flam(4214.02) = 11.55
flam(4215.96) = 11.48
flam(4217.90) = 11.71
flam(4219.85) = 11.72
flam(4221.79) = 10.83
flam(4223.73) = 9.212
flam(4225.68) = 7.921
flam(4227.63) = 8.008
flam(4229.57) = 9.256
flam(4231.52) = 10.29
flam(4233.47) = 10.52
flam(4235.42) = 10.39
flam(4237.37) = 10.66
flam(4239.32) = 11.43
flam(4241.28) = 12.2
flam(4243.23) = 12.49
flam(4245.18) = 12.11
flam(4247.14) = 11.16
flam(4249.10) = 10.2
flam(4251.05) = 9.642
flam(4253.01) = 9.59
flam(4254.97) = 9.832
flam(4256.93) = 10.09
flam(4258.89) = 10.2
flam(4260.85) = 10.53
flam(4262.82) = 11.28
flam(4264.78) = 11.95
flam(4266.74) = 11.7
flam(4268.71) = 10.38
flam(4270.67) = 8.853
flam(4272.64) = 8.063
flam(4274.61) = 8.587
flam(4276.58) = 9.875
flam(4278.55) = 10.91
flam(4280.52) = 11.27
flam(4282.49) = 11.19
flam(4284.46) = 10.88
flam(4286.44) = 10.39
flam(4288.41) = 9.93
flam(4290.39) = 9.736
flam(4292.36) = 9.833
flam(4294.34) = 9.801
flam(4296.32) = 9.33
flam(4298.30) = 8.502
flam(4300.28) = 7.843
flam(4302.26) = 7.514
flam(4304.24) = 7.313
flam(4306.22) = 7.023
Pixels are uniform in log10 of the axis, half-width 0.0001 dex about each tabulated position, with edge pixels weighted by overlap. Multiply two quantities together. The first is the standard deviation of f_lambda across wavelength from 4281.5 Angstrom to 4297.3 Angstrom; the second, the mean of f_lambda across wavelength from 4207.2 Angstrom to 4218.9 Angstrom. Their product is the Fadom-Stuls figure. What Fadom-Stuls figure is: 7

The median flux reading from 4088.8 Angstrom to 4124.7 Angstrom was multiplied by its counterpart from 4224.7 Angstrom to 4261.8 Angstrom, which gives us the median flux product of 117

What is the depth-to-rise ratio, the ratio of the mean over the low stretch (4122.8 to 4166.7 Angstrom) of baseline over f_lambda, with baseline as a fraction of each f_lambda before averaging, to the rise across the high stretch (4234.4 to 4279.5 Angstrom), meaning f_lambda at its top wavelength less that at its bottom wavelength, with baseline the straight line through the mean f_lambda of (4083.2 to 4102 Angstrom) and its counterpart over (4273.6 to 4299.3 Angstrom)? 2.0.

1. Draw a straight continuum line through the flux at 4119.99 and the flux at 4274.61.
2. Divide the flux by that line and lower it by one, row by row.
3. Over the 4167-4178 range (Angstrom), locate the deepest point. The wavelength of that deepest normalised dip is 4175.38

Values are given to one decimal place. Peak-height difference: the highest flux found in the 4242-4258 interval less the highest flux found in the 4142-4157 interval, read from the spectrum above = 1.7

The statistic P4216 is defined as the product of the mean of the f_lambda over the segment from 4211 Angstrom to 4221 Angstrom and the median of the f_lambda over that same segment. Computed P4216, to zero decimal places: 136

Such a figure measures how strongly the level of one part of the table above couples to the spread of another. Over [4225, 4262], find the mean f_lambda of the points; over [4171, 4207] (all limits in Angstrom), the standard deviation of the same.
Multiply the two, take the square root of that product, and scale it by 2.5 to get 5.8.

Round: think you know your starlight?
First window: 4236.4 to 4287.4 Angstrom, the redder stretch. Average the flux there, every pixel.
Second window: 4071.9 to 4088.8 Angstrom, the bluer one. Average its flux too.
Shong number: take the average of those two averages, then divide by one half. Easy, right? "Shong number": 21.4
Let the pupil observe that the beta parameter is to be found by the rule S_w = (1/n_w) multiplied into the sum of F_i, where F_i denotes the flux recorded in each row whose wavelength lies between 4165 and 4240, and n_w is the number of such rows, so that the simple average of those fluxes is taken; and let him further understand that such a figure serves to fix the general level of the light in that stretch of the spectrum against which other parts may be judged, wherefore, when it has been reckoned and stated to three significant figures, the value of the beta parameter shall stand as 10.5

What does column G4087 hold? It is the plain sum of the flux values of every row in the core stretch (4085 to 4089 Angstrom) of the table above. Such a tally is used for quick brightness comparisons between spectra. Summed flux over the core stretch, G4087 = 26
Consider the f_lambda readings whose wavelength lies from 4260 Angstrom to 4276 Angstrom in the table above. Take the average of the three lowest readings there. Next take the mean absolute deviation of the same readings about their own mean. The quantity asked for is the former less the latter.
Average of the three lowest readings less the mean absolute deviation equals 7.3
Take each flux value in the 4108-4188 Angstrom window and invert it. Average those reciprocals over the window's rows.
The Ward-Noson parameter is 0.093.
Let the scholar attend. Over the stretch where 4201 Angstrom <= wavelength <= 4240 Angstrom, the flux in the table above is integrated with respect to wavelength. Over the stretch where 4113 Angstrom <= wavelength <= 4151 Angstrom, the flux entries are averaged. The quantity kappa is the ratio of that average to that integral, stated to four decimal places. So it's 0.0260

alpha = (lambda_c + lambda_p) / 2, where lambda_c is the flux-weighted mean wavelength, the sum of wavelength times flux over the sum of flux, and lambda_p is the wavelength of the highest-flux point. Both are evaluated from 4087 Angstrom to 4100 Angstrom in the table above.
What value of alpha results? 4091.5 Angstrom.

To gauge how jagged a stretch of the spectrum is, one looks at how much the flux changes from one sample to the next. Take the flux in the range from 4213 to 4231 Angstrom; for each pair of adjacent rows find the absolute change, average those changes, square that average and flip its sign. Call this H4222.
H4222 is -0.46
